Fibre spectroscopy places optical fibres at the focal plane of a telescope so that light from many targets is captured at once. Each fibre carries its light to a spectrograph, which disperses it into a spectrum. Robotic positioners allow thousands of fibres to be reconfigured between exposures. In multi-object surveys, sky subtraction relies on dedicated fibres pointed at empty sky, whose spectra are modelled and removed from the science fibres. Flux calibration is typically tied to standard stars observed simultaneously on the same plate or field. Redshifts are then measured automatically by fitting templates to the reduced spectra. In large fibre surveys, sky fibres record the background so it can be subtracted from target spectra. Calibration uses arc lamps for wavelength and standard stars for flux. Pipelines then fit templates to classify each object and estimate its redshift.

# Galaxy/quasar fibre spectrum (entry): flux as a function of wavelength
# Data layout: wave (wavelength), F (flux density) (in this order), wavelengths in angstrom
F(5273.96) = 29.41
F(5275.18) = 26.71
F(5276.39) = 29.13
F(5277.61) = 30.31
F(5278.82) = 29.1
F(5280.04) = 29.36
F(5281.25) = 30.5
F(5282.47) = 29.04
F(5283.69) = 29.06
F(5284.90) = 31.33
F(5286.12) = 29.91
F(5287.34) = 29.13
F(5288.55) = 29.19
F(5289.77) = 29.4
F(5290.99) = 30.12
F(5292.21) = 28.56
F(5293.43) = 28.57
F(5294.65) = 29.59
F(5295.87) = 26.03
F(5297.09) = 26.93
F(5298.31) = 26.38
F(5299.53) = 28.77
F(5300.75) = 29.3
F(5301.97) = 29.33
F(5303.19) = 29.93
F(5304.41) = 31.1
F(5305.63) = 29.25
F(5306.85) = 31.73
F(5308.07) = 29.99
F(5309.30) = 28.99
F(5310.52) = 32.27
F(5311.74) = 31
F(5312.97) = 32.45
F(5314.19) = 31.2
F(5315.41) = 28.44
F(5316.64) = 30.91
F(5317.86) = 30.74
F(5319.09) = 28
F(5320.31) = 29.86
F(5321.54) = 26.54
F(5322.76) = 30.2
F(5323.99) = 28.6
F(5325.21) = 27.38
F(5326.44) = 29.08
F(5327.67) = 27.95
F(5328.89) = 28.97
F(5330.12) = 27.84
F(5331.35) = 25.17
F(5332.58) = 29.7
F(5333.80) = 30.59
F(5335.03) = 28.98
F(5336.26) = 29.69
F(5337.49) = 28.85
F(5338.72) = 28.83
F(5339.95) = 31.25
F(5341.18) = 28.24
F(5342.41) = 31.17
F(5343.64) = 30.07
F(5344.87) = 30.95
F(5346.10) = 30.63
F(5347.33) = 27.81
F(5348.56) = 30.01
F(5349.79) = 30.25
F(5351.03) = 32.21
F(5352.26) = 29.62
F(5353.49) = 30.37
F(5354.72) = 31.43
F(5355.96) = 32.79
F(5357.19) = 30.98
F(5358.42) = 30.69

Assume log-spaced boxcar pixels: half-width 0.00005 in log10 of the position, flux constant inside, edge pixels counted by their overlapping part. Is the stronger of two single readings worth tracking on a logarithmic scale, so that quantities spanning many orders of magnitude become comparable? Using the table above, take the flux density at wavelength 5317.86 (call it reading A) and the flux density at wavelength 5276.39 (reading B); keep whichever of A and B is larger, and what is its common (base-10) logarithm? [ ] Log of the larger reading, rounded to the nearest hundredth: 1.49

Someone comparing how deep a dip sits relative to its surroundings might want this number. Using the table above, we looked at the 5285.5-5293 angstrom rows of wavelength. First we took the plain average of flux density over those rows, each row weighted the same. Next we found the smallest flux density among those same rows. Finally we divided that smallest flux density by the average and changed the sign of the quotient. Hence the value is -0.97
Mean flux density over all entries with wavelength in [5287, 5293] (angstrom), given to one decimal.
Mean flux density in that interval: 29.3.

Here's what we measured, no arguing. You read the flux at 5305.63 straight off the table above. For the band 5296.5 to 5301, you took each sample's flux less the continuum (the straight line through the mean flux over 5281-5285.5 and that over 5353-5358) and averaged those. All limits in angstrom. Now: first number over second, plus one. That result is -11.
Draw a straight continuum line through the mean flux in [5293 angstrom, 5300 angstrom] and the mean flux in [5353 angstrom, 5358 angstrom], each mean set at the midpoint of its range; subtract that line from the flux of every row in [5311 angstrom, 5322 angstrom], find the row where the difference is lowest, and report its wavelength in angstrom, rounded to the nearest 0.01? 5321.54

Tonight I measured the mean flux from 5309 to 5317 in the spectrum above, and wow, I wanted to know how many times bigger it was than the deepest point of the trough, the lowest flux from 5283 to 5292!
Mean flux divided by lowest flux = 1.06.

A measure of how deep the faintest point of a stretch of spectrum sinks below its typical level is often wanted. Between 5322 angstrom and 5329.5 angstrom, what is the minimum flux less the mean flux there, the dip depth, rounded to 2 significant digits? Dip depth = -1.3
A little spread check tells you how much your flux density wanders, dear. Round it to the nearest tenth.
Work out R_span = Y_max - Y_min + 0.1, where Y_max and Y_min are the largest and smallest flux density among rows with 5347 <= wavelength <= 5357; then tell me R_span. 5.1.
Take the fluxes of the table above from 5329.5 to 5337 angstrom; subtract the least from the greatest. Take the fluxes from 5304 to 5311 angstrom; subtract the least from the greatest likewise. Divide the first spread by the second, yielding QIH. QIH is 1.7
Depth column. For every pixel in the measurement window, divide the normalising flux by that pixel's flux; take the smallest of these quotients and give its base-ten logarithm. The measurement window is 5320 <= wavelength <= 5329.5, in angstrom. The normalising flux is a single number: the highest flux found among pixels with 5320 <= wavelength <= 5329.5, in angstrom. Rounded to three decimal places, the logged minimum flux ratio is 0.000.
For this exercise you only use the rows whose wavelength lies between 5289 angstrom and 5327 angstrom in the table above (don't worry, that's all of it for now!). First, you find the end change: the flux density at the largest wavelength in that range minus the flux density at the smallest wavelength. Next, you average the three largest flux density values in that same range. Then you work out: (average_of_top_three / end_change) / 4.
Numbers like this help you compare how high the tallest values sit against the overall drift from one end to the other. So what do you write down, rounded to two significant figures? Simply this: -25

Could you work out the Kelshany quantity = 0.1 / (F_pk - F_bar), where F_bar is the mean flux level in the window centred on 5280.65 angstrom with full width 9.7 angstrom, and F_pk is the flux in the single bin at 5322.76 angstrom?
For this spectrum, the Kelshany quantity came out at 0.21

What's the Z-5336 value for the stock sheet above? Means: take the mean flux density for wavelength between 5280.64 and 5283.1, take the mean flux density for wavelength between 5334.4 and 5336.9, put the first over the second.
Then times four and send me 4.06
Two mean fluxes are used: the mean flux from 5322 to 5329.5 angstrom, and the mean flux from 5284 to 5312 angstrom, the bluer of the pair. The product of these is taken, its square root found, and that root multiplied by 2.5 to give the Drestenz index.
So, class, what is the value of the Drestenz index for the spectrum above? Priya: 72.6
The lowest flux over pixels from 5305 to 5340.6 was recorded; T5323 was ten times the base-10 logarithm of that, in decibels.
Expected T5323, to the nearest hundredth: 14.01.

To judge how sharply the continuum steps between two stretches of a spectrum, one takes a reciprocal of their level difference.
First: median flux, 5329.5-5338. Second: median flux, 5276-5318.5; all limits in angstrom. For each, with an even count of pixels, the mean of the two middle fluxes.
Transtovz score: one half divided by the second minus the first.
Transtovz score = 1.3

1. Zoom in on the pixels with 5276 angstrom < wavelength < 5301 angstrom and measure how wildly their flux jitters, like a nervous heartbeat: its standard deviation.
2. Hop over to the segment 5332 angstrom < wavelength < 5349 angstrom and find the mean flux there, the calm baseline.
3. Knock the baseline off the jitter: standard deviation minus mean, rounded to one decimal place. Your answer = -28.5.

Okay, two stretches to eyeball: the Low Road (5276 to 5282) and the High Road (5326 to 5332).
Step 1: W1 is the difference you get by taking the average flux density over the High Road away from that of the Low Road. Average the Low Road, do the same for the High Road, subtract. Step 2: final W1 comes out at 1.9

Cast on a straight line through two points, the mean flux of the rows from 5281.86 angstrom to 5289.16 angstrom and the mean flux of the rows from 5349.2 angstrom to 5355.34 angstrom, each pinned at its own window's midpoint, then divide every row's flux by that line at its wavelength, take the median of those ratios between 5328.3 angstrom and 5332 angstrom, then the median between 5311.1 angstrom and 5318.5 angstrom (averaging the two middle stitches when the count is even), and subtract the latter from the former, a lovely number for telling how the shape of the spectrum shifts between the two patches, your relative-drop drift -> -0.11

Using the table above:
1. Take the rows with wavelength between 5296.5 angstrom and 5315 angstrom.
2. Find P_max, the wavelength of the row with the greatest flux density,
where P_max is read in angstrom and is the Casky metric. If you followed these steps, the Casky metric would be 5312.97 angstrom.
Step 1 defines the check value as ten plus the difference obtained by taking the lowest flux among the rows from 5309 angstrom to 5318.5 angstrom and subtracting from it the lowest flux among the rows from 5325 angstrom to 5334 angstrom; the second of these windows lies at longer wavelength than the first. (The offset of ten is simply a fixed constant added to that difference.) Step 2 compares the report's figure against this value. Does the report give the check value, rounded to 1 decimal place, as 13.3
